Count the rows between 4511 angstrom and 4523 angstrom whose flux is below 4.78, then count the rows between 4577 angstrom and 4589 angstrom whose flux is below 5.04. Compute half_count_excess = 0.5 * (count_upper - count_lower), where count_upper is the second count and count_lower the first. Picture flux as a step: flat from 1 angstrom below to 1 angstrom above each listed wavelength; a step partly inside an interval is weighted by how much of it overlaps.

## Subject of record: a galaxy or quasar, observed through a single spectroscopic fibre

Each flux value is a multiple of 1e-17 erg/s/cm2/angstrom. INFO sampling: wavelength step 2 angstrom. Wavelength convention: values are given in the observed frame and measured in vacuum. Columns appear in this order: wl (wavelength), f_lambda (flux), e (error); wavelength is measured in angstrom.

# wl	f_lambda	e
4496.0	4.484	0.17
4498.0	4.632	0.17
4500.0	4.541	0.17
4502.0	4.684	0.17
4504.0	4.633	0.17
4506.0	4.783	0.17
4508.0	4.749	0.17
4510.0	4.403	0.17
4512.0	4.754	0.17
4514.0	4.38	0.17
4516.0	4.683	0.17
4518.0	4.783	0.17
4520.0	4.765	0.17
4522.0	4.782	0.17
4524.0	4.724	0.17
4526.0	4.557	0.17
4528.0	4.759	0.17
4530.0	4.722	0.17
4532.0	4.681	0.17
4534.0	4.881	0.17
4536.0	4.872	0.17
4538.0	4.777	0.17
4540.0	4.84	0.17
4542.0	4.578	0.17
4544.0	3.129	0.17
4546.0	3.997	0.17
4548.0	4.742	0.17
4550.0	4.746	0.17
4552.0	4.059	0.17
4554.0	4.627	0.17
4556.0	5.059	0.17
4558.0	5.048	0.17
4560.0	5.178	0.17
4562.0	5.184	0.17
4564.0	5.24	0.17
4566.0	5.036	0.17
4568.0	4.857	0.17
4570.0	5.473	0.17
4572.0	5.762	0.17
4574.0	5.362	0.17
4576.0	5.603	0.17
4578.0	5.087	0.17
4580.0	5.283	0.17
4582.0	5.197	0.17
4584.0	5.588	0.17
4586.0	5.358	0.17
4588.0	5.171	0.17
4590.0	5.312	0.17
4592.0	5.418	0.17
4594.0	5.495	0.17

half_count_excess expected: -2.0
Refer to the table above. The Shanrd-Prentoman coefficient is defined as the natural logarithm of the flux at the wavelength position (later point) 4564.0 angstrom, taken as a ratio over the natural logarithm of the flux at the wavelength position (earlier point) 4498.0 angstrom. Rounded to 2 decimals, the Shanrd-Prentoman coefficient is 1.08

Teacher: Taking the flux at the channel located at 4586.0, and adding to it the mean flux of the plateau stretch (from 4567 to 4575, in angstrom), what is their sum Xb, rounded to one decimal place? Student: 10.7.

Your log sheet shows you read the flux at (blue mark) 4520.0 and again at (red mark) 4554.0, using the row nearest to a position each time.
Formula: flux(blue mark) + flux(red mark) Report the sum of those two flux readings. 9.4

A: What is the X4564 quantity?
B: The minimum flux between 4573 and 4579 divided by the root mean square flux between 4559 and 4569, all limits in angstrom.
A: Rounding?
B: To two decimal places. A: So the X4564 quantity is 1.00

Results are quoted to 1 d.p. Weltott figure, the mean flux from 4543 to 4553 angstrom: 4.1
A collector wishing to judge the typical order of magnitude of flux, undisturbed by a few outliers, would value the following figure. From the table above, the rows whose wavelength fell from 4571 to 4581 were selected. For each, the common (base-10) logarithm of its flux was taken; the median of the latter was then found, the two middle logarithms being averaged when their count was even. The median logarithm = 0.729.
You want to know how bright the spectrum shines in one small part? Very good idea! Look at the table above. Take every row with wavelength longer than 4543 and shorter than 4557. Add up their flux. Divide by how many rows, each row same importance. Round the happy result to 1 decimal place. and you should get 4.3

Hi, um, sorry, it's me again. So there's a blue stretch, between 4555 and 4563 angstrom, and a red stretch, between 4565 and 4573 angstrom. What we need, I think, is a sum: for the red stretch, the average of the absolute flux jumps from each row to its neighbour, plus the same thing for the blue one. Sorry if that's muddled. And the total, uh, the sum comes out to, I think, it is 0.41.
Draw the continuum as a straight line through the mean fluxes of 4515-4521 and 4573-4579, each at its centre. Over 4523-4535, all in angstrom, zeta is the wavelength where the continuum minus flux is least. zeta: 4534.0 angstrom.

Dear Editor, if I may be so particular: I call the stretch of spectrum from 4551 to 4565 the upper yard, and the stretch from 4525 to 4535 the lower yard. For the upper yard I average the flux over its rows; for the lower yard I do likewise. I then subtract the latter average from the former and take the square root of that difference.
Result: 0.4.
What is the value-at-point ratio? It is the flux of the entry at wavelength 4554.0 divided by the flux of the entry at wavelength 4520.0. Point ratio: 0.97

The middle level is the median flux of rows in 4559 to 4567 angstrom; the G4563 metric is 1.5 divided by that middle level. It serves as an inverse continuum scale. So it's 0.290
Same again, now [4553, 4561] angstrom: 0.297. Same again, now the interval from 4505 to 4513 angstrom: 0.316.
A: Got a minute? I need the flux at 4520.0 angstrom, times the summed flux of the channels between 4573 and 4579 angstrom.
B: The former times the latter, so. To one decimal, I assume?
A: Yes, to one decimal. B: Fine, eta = 76.5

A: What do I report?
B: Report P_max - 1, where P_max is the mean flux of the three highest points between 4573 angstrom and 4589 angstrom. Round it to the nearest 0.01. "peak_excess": 4.52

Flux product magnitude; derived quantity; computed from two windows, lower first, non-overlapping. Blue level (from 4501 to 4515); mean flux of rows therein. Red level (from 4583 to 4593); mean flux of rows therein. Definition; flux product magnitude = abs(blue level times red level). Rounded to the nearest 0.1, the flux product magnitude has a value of 24.8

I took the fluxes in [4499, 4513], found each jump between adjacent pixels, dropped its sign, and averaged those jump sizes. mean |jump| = 0.18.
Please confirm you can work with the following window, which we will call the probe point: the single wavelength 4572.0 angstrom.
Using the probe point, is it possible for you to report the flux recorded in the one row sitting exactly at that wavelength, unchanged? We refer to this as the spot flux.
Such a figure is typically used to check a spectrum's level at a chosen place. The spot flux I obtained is 5.762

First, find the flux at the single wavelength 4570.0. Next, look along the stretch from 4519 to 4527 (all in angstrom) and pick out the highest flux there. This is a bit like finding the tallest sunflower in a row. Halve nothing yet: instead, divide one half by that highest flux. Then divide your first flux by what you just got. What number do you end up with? 52.3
